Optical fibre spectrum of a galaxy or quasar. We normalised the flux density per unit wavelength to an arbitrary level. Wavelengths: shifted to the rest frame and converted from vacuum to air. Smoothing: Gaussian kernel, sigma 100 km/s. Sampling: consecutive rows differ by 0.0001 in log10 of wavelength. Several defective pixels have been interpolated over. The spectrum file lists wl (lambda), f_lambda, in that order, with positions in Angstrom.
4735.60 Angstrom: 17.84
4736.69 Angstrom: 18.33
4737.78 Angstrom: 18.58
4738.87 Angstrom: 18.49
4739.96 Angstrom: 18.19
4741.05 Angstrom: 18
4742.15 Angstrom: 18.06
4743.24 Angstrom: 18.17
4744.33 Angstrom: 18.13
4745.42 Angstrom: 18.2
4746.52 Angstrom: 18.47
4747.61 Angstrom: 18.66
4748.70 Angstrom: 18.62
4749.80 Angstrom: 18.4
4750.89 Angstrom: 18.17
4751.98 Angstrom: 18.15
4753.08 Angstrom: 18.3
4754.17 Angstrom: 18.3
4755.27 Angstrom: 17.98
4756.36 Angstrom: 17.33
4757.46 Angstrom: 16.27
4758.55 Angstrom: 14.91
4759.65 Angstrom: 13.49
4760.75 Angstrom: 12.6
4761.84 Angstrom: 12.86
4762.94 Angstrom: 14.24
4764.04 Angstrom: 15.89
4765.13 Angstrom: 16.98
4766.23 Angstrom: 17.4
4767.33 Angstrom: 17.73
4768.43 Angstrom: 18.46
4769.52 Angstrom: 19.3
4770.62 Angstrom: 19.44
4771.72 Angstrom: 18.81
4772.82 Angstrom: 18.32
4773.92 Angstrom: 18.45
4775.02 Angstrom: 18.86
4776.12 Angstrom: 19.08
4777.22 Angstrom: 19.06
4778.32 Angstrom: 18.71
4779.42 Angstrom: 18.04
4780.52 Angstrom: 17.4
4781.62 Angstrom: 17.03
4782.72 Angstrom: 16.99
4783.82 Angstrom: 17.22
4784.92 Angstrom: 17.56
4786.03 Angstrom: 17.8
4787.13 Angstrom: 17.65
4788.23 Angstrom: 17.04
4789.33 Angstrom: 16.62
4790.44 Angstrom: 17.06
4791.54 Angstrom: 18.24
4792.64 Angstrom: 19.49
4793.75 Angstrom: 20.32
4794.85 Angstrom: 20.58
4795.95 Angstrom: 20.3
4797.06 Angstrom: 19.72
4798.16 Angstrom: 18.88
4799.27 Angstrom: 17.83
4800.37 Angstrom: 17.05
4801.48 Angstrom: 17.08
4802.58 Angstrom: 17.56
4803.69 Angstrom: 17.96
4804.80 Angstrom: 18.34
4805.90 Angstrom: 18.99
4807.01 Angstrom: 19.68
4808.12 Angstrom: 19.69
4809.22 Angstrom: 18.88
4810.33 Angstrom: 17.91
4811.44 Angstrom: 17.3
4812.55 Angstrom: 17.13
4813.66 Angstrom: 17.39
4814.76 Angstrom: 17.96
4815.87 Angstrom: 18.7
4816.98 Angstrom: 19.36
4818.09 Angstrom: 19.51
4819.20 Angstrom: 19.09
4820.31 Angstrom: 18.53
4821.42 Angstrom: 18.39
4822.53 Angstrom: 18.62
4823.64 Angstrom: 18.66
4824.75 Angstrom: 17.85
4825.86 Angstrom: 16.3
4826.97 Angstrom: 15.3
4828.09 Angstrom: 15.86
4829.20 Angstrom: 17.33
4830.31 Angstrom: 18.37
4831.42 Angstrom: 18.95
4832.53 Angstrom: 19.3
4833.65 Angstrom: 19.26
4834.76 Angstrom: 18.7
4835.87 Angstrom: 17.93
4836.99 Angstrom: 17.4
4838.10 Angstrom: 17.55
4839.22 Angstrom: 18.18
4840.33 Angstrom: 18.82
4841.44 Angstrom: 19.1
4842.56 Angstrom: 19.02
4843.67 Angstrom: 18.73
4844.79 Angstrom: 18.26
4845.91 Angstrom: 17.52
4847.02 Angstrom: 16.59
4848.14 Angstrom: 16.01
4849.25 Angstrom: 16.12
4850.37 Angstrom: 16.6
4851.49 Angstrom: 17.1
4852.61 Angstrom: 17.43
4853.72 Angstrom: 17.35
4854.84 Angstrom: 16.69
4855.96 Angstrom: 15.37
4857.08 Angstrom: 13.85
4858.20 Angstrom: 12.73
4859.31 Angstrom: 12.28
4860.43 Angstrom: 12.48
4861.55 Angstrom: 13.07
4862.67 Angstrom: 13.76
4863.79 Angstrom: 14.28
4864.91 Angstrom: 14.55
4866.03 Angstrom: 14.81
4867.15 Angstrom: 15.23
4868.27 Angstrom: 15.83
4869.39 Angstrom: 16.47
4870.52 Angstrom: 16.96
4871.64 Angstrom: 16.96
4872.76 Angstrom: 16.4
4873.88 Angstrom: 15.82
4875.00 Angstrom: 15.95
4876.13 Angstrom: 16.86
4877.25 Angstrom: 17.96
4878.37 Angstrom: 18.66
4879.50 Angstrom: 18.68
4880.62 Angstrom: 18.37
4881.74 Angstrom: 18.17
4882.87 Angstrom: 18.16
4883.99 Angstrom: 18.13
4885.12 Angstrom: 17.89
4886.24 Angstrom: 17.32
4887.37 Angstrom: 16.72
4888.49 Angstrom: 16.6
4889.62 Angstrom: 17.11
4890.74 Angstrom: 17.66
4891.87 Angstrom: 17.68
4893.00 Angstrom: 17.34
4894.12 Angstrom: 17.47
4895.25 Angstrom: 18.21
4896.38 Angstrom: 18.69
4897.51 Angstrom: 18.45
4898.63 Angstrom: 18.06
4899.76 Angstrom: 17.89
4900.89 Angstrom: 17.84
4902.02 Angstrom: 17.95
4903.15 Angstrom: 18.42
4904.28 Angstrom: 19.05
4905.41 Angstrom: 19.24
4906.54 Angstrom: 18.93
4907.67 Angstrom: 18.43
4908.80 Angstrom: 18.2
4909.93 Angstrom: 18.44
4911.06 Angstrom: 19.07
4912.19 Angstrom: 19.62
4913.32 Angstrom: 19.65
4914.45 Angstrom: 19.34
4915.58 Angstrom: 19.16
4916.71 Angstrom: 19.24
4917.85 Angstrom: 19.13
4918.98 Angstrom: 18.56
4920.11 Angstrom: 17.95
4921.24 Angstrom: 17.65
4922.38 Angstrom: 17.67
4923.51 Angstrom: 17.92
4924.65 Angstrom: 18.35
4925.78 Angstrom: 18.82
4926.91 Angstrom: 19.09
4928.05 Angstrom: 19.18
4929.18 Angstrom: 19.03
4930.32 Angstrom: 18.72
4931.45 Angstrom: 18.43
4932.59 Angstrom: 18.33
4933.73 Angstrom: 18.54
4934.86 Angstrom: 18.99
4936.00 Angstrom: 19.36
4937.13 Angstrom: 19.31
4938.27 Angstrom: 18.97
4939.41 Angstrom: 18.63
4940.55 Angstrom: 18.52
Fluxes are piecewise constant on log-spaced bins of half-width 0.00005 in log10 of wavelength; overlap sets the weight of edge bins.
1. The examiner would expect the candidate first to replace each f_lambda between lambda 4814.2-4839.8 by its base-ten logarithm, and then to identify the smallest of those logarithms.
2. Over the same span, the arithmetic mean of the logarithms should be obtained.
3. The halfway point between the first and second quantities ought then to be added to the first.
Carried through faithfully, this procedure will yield 2.41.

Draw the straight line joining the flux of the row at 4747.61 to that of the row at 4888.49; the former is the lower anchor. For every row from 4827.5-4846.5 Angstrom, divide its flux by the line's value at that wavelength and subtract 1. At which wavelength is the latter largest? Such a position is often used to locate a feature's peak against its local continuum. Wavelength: 4832.53 Angstrom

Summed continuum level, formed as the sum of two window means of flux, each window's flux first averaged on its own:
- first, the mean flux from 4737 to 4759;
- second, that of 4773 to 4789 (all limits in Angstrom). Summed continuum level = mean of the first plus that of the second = 35.9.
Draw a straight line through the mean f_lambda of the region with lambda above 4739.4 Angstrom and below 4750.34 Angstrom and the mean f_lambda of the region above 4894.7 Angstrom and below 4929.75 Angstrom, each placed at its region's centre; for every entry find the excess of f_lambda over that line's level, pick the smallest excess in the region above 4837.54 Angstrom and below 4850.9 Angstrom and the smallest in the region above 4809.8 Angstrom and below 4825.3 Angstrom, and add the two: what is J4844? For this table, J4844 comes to -4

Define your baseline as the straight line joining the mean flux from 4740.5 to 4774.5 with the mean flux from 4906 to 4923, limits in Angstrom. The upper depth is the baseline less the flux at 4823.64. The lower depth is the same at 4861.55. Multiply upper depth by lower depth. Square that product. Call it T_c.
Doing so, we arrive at 14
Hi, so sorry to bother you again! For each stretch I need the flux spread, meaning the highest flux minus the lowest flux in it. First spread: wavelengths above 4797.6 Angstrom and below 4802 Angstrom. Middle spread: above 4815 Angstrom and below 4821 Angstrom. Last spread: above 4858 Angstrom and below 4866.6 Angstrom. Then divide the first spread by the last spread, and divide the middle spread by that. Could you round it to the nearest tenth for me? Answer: 1.4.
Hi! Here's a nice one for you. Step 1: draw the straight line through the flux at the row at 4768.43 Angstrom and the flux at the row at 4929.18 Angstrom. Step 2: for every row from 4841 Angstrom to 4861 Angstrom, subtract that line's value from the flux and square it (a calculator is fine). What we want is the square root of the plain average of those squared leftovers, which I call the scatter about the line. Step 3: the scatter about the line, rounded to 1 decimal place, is 3.3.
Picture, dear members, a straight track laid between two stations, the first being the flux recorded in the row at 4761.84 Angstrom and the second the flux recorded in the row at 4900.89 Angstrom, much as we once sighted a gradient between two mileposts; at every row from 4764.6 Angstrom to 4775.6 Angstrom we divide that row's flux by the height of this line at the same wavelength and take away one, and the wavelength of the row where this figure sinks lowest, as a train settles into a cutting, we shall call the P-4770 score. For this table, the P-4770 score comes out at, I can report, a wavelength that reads 4765.13 Angstrom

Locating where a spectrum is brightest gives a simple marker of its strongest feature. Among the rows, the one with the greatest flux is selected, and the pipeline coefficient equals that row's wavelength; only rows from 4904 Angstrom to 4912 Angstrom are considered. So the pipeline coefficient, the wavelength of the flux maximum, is 4905.41 Angstrom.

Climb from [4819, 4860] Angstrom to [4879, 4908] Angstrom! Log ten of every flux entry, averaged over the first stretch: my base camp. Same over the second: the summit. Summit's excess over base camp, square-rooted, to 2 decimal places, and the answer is 0.14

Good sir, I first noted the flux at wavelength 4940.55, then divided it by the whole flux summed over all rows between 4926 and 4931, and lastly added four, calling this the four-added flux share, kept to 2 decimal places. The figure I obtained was 4.24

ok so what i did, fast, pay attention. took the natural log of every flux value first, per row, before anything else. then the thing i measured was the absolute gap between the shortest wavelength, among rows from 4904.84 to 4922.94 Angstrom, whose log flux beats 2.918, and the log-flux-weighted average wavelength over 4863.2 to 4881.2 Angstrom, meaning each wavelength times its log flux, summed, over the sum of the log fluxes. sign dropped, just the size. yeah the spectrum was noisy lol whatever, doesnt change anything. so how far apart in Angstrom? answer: 33.1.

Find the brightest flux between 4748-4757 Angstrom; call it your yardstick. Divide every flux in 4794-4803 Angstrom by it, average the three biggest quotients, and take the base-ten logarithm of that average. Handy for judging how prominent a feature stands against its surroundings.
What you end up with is 0.04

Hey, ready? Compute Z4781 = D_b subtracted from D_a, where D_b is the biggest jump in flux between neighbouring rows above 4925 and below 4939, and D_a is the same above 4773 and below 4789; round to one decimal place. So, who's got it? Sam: 0.2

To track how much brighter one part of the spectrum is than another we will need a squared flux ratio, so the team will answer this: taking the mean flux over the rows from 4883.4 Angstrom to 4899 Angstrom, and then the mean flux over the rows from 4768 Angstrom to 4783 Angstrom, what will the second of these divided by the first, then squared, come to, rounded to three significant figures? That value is 1.09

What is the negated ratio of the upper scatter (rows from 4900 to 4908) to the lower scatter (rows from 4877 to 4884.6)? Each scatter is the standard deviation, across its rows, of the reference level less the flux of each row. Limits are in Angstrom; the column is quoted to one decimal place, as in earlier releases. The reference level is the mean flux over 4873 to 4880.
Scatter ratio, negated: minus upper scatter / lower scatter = -2.0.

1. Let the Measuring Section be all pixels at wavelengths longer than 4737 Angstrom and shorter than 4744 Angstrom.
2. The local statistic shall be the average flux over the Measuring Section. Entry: 18.2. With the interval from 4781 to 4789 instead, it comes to 17.3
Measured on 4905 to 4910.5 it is 18.6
